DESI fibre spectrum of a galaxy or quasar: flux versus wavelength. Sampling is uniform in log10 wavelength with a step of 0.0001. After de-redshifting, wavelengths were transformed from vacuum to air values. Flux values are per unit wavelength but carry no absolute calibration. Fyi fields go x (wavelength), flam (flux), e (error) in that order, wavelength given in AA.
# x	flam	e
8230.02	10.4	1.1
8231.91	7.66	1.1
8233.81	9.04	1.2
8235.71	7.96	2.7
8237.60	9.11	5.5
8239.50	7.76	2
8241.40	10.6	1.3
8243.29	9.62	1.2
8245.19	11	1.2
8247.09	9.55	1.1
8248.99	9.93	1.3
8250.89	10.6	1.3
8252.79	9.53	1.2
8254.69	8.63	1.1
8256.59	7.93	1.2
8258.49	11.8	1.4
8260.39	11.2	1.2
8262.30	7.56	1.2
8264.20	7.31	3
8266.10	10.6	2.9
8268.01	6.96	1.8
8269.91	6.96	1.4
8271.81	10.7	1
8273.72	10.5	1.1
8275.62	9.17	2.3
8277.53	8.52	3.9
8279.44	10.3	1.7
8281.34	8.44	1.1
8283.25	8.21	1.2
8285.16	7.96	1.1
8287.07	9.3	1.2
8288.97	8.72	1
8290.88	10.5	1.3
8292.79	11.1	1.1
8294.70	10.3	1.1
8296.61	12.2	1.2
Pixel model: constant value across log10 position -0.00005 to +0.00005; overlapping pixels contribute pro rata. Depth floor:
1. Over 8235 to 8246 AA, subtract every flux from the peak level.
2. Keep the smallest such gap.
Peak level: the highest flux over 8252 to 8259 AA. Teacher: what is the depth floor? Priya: 0.80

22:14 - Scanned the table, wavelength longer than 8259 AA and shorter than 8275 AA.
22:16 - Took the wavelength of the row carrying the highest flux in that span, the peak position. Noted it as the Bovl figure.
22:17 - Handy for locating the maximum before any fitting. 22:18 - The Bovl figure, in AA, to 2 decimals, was 8260.39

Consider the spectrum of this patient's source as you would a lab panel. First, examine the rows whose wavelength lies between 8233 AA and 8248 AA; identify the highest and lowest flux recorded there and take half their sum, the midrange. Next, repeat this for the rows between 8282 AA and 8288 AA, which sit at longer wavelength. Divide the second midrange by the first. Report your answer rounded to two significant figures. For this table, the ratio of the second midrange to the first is 0.92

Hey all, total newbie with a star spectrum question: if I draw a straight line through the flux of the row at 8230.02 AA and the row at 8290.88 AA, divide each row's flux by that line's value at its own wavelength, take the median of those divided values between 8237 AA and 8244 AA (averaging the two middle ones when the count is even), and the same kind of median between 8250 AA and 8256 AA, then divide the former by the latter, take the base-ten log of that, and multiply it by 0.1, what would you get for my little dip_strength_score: -0.001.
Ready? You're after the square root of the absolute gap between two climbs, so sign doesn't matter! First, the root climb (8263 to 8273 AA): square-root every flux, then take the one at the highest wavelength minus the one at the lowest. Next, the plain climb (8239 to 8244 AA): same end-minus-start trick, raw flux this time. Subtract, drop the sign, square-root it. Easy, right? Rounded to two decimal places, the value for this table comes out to 1.14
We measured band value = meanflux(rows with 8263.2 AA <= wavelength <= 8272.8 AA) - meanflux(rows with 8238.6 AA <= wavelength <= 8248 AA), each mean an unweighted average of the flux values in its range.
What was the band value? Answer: -1.2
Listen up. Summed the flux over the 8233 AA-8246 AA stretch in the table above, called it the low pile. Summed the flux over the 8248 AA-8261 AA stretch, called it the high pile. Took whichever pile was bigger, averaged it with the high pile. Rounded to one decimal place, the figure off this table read 69.6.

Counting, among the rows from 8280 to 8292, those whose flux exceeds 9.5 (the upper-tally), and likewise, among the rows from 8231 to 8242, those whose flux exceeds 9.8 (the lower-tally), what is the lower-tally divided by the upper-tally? 1.0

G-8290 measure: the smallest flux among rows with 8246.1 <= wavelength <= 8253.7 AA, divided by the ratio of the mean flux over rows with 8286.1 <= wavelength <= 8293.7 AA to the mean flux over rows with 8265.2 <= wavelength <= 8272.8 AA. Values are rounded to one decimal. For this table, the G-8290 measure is 8.5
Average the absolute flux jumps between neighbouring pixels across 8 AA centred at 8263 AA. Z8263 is 2.39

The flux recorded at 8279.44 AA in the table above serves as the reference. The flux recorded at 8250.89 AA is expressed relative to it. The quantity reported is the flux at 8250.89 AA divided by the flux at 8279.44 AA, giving 1.0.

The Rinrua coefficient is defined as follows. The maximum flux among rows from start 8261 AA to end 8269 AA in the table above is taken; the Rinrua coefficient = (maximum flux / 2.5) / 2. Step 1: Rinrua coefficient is 2.12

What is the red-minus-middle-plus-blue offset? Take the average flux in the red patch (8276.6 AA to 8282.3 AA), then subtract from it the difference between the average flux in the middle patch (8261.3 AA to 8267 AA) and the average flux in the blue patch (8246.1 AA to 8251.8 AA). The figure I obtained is 10.6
